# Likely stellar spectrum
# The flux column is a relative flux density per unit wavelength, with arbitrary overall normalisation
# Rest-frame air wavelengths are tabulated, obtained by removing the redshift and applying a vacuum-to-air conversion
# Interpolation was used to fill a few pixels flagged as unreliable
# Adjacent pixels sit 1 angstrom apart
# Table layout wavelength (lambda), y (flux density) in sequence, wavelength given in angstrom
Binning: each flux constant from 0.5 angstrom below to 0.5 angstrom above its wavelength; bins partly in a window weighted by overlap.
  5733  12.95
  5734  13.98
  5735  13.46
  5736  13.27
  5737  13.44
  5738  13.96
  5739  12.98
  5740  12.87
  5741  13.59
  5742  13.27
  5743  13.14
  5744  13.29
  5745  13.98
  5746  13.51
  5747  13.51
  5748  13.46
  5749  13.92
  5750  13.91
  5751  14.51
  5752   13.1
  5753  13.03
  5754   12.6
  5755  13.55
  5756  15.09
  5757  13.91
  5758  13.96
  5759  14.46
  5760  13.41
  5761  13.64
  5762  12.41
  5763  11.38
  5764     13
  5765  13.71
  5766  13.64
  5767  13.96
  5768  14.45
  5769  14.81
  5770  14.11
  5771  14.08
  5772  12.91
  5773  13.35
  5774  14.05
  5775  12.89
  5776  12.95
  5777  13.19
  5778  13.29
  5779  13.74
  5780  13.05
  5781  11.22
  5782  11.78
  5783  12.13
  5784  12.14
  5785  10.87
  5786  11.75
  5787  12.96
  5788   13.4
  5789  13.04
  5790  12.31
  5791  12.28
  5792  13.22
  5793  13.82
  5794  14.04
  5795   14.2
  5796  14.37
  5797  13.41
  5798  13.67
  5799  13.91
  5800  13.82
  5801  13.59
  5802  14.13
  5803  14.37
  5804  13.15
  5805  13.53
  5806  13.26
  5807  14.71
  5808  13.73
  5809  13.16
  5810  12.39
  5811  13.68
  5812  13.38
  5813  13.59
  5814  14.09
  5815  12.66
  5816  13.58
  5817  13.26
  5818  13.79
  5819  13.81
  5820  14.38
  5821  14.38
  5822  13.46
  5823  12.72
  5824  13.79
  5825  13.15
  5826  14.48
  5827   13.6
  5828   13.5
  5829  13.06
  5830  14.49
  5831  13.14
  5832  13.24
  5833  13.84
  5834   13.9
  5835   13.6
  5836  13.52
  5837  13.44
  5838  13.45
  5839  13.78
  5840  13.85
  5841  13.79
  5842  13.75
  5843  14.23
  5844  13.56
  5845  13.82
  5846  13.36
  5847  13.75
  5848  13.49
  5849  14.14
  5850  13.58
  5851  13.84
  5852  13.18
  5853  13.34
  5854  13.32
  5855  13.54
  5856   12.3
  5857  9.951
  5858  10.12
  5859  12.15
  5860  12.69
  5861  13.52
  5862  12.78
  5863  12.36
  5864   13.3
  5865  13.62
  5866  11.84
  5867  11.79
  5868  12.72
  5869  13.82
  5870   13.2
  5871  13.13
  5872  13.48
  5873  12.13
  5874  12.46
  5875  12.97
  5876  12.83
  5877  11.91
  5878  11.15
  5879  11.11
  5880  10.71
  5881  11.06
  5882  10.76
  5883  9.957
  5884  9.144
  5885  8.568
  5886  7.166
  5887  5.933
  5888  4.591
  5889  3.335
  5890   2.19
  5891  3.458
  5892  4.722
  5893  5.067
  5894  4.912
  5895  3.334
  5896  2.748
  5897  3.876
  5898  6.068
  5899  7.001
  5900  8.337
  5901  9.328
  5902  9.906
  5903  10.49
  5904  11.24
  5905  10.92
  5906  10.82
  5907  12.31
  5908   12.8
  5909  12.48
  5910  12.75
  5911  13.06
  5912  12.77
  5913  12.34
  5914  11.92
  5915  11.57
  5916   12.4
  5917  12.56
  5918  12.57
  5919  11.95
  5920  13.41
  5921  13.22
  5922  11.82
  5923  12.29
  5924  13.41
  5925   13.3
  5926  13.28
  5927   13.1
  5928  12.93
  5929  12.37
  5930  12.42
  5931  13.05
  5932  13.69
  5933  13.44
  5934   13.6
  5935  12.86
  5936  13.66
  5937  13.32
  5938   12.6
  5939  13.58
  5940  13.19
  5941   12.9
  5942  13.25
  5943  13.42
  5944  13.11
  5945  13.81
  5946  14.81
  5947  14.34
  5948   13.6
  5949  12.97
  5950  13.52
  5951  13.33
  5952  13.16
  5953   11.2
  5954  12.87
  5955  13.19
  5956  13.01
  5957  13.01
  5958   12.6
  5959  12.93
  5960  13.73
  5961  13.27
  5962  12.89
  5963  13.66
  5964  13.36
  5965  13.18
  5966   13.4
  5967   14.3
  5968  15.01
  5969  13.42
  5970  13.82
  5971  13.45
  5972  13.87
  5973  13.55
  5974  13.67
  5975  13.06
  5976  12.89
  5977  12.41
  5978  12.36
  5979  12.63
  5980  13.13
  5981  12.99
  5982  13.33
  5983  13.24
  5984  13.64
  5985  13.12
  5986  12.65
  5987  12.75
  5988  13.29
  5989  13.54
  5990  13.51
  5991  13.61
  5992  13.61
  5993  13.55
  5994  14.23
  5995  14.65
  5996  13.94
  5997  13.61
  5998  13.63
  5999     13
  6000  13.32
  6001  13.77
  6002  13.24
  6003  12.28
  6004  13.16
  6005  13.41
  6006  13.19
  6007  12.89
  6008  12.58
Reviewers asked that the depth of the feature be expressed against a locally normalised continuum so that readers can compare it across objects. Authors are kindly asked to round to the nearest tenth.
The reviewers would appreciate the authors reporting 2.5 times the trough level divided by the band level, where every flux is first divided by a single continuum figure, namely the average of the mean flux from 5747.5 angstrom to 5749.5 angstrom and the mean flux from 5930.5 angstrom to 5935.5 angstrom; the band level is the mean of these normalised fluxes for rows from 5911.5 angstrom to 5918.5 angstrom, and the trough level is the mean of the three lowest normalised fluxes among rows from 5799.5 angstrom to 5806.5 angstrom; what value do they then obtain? 2.7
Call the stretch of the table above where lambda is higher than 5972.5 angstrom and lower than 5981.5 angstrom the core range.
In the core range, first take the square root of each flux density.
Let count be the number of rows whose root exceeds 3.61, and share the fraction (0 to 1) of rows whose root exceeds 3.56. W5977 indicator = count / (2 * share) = 3.00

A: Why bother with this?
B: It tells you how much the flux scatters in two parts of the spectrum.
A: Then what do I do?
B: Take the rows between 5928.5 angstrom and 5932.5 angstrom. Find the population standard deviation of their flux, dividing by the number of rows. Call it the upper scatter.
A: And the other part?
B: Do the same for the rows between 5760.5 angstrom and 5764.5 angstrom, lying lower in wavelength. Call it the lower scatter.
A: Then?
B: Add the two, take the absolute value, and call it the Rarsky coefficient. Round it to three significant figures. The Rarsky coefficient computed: 1.37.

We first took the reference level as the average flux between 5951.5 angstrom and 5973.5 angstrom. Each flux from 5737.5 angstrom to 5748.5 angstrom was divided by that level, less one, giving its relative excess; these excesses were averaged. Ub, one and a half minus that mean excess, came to 1.49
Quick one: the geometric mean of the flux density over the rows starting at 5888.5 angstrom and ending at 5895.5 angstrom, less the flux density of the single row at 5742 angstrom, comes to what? -9.5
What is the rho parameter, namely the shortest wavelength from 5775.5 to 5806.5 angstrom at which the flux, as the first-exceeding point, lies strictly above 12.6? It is 5776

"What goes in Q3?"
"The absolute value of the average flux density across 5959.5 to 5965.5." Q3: 13.3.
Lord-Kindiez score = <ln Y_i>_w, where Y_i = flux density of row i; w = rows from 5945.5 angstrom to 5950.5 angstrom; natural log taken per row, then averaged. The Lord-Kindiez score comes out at 2.63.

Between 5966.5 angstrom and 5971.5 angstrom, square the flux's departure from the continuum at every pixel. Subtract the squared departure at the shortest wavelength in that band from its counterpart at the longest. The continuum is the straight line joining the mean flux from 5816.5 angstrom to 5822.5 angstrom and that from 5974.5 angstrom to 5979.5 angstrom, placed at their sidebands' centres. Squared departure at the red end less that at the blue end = -1.9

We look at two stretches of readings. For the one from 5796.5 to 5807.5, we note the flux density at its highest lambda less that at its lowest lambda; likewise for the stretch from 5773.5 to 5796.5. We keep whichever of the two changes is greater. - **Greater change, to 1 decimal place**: 1.3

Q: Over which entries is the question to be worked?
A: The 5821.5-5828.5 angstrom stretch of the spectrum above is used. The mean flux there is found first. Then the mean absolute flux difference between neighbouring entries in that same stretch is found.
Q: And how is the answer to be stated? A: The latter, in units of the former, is 0.06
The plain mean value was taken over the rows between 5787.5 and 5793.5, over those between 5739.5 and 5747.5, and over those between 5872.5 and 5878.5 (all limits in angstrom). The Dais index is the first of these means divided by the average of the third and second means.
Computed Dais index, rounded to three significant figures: 1.02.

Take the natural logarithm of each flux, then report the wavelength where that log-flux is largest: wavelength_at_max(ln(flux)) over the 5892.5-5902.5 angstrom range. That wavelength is 5902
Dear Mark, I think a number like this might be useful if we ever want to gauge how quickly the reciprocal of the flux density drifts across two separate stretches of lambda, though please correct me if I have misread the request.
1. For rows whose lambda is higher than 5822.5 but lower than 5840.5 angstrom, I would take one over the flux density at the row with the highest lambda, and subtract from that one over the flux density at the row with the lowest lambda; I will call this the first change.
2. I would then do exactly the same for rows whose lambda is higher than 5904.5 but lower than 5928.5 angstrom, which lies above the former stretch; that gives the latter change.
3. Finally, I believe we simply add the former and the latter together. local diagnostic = -0.021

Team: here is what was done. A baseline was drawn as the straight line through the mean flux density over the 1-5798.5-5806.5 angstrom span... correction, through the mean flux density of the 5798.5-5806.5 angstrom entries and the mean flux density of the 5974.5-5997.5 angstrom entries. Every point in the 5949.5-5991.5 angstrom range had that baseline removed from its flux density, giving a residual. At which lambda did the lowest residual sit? 5953 angstrom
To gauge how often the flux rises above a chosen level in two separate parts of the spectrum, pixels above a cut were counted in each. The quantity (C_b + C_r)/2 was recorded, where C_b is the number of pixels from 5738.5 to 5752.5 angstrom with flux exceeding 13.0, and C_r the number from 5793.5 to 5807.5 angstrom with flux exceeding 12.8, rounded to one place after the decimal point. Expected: 13.0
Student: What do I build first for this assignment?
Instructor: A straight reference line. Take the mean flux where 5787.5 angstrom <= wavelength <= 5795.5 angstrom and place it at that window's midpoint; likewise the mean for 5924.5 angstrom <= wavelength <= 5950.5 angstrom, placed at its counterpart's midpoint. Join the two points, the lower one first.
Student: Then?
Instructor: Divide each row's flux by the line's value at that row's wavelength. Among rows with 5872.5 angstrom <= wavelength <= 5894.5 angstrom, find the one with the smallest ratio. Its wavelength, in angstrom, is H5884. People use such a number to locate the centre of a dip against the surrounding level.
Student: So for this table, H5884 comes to 5890 angstrom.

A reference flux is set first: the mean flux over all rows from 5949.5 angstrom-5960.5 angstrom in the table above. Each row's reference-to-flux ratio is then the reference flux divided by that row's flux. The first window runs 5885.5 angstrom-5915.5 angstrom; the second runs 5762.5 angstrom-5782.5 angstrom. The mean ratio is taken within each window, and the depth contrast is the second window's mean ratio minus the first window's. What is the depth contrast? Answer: -1.11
